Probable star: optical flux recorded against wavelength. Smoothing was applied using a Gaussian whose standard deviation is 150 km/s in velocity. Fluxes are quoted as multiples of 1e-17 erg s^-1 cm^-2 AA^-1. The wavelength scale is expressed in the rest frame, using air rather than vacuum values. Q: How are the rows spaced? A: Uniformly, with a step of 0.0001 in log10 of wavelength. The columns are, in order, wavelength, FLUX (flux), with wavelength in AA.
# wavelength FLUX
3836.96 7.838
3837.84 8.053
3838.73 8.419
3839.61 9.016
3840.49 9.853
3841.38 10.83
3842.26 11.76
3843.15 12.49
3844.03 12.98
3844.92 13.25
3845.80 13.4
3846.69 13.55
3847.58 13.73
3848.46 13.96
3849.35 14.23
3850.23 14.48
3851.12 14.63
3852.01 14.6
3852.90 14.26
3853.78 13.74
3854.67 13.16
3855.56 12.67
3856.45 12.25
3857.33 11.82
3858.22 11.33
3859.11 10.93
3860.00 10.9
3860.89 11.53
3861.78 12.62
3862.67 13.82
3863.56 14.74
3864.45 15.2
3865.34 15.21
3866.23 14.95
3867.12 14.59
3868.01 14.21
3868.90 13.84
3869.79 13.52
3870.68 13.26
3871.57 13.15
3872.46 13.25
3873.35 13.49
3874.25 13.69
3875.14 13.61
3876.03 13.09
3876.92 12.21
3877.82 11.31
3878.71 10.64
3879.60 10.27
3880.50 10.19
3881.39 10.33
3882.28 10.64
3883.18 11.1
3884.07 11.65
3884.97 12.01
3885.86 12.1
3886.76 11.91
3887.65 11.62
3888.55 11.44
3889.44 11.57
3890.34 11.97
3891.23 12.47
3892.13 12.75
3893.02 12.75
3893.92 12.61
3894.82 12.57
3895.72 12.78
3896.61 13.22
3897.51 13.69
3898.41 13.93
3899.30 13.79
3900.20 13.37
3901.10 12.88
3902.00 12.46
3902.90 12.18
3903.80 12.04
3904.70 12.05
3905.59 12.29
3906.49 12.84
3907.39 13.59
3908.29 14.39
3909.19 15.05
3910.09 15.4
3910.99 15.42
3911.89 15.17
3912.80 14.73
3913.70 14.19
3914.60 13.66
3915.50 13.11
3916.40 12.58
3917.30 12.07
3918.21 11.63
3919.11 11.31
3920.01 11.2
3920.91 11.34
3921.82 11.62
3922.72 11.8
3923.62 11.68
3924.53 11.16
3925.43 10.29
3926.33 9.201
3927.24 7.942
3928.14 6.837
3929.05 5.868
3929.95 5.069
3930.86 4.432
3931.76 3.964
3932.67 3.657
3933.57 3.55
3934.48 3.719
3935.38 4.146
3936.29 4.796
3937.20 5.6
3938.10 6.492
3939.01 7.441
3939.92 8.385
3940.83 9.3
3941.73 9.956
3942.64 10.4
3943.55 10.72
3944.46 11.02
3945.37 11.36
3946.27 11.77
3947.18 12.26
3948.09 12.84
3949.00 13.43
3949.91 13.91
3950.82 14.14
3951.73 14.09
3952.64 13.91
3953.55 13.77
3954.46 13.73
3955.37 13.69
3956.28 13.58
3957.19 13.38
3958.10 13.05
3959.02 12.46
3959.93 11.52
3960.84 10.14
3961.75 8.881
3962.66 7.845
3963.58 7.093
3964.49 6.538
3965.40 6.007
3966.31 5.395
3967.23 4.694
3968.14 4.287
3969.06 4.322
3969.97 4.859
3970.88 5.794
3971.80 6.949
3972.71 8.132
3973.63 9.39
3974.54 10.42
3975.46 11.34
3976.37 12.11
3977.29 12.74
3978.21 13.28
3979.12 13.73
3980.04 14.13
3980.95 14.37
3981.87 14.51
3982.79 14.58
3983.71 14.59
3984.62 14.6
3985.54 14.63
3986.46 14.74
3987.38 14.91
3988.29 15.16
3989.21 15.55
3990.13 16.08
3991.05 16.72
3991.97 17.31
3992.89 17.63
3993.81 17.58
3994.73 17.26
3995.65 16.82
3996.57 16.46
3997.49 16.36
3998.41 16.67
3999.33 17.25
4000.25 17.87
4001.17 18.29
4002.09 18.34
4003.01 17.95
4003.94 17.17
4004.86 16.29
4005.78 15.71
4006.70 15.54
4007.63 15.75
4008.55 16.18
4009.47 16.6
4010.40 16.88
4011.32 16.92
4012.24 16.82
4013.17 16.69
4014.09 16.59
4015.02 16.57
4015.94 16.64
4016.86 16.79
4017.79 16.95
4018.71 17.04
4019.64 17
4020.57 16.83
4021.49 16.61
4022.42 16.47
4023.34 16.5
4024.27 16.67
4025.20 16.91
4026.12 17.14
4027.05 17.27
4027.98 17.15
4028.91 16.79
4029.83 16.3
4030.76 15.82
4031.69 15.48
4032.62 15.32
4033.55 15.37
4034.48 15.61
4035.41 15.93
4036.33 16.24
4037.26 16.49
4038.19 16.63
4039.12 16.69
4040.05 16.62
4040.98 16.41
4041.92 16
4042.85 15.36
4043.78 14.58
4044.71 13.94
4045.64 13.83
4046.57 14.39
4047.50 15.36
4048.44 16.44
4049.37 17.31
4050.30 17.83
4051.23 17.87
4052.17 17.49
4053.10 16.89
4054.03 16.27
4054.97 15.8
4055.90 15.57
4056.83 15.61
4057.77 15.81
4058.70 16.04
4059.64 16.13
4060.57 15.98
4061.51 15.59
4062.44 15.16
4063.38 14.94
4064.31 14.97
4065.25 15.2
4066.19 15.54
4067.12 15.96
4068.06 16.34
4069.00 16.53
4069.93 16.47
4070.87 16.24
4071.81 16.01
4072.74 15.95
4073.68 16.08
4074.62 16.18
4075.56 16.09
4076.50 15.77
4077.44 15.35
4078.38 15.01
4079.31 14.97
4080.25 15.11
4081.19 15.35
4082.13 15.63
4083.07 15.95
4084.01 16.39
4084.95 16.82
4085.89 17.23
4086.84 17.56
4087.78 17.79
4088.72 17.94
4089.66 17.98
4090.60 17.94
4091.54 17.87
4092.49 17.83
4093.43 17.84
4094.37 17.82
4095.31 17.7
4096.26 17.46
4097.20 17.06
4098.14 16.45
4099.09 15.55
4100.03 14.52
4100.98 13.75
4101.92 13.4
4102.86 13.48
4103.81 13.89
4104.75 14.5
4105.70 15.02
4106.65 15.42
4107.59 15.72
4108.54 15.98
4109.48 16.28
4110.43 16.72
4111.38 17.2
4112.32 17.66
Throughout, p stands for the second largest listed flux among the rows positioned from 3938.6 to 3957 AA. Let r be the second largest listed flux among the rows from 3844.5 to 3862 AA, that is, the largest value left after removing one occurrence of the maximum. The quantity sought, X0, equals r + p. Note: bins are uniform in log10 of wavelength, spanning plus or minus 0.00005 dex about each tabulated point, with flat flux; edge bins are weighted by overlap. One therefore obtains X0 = 28.7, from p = 14.09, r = 14.6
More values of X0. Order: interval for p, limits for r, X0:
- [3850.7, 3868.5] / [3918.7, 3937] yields 26.9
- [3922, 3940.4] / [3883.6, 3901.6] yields 25.5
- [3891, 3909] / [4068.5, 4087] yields 31.2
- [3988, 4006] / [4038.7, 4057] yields 36.1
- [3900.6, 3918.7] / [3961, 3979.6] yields 28.7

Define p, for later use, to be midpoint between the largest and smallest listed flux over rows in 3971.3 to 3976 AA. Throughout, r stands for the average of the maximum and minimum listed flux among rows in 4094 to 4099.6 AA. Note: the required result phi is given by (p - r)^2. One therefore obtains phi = 57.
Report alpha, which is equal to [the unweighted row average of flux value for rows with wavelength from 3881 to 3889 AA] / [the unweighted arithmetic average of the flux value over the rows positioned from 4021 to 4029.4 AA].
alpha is 0.7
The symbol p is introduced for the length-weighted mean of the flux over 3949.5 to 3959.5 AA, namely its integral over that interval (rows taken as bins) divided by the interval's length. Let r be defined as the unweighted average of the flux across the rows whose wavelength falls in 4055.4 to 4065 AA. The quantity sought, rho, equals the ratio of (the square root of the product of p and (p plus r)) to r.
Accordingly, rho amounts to 1.3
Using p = 13.60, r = 15.6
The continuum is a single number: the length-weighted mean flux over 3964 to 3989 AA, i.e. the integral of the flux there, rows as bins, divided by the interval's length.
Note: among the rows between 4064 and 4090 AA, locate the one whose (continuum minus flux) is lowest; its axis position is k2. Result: 4089.66 AA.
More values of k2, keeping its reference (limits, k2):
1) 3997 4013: 4002.09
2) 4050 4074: 4051.23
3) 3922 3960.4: 3950.82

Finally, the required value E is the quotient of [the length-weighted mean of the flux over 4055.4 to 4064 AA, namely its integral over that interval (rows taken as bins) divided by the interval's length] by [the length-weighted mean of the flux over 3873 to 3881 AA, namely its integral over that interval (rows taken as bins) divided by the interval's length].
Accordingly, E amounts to 1.3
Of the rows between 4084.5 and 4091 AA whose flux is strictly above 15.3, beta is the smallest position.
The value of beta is 4084.95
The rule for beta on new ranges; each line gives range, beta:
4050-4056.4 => 4050.30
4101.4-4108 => 4106.65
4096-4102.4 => 4096.26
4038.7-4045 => 4039.12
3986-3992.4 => 3989.21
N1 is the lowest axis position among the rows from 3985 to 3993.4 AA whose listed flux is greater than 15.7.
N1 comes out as 3990.13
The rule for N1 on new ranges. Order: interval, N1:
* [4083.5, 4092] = 4084.01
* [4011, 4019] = 4011.32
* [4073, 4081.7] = 4073.68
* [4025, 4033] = 4025.20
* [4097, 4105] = 4097.20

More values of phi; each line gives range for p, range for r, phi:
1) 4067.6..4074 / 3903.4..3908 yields 12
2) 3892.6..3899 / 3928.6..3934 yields 73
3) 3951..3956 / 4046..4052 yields 5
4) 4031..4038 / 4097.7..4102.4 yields 1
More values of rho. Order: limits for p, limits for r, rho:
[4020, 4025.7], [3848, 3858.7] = 1.7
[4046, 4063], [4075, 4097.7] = 1.4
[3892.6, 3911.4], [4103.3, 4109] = 1.3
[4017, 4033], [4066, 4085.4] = 1.5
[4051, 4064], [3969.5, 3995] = 1.6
